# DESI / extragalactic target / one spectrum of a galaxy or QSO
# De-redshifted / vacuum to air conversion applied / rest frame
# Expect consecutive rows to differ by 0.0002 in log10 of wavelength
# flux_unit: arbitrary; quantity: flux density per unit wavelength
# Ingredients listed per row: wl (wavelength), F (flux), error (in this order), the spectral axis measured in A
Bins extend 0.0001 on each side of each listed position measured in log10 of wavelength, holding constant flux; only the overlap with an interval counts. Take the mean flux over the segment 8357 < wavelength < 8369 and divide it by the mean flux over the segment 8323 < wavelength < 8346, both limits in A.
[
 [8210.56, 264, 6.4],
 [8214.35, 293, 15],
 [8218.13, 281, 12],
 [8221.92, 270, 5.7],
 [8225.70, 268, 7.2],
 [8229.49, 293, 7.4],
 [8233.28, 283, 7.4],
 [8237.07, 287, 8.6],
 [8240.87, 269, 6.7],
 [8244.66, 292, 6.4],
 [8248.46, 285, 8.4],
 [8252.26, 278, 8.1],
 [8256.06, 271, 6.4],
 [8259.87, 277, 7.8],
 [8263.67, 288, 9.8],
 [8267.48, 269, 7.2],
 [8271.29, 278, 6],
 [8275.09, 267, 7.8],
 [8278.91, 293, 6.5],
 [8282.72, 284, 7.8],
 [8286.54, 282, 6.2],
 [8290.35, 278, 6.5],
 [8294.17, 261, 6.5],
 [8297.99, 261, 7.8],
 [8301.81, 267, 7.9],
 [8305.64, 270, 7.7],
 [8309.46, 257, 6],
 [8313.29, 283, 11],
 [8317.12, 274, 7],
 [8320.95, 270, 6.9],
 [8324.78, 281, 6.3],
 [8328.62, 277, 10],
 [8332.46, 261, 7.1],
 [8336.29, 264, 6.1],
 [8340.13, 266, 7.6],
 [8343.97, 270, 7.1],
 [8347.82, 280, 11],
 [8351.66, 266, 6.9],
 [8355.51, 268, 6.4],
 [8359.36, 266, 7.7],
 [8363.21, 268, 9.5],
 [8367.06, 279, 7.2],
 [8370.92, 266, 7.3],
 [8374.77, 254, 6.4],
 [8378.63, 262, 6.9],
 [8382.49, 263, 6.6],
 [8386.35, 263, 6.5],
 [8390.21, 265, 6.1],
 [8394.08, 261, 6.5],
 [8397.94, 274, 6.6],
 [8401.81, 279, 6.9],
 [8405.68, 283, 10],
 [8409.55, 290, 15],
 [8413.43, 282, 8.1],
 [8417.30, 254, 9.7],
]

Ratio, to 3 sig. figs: 1.00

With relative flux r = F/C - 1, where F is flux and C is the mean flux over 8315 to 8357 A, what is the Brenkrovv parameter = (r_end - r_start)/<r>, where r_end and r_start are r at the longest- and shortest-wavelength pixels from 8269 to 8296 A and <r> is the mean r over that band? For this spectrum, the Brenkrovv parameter -2.5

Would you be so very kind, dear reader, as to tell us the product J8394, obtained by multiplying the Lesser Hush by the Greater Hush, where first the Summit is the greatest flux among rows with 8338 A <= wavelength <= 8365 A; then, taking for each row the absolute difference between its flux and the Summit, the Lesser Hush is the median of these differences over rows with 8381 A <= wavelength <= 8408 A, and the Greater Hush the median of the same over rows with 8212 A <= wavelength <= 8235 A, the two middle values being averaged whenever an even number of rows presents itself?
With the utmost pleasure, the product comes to 165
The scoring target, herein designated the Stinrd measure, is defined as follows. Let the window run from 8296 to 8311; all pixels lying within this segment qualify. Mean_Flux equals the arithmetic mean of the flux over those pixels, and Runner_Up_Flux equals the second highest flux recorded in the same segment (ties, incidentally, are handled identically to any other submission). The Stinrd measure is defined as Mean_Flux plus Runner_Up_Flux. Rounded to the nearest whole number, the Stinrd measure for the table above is 531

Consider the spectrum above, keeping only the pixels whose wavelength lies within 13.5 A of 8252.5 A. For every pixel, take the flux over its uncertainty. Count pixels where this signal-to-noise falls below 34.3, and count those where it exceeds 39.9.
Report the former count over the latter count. 0.67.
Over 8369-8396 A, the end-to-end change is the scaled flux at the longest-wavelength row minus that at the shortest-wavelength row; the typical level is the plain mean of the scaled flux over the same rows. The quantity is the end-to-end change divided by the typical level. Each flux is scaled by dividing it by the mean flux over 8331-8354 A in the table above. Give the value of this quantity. -0.02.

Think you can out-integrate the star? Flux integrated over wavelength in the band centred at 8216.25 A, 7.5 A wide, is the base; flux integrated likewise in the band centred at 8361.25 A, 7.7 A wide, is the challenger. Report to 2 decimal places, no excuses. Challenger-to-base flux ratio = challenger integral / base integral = 0.95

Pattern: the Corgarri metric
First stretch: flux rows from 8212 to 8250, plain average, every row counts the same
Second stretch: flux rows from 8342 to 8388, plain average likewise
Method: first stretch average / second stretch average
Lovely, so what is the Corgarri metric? 1.06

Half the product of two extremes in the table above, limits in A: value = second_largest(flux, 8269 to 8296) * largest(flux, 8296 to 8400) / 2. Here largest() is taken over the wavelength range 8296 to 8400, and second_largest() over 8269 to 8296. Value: 40186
